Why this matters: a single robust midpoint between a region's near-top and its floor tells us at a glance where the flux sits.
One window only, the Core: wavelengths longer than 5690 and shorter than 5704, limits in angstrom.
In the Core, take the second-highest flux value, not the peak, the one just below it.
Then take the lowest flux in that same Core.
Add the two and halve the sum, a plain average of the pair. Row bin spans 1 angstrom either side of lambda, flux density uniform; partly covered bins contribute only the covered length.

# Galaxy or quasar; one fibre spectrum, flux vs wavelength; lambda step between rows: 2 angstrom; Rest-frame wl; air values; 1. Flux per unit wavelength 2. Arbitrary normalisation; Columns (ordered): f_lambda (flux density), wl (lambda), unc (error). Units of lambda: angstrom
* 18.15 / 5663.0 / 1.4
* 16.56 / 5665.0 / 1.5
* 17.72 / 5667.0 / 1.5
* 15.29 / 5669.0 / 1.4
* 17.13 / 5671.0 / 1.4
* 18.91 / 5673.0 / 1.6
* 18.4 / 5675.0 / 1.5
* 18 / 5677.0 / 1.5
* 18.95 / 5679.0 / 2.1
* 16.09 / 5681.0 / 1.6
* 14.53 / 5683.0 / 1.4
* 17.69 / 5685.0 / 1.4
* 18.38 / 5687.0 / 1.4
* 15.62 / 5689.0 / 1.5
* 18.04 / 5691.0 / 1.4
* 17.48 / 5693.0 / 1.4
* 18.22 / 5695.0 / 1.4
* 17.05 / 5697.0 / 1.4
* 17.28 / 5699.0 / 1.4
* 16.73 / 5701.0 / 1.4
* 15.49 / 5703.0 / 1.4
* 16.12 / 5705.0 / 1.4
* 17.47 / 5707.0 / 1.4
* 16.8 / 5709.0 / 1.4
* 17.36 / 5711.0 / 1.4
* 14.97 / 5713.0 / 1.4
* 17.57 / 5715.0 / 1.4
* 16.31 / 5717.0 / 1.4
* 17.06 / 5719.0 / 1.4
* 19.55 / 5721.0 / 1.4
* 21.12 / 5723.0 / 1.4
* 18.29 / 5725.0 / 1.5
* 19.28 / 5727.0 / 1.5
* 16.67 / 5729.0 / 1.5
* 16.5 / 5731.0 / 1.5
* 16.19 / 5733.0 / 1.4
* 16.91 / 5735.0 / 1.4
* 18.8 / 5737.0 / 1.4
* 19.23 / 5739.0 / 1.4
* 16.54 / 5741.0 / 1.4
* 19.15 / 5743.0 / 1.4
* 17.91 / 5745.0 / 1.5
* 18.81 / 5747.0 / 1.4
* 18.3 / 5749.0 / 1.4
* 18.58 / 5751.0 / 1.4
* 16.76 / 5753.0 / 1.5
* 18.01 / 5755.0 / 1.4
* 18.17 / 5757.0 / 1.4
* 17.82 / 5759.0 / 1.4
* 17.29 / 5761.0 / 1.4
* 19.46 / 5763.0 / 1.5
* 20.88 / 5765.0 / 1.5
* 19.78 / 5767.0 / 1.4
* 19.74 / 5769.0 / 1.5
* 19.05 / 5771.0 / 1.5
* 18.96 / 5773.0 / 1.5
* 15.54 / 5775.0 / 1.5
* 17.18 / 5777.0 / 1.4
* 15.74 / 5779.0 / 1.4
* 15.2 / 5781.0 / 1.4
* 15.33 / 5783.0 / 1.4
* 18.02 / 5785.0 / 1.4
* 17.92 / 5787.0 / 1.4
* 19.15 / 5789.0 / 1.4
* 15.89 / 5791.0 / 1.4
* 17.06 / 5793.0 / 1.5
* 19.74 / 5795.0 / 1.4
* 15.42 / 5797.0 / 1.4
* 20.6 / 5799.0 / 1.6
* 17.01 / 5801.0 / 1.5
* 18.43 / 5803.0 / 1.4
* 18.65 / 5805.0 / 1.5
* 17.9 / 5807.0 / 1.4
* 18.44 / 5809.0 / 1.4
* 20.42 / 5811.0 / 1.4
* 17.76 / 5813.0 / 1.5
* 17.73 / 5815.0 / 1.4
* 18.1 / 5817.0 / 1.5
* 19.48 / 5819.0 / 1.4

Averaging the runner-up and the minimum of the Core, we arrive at 16.8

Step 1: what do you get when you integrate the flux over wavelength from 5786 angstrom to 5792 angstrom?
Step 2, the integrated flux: 106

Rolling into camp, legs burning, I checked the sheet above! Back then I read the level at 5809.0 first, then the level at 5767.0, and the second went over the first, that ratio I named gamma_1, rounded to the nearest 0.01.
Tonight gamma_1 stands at 1.07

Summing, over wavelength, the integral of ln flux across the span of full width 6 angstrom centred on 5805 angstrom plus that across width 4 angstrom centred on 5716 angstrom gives 28.8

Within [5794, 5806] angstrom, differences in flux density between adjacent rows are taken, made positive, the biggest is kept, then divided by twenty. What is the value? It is 0.26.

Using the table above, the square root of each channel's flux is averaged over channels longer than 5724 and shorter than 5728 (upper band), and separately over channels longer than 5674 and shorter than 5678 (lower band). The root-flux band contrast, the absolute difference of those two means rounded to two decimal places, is 0.07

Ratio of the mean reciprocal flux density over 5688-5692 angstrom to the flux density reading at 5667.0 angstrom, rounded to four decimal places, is 0.0034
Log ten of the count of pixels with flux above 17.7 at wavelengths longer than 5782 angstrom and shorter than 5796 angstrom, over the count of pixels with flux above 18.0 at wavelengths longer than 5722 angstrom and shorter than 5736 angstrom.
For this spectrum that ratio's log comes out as 0.12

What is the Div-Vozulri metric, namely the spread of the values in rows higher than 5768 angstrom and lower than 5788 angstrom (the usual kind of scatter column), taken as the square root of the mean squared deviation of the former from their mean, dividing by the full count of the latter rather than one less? 1.6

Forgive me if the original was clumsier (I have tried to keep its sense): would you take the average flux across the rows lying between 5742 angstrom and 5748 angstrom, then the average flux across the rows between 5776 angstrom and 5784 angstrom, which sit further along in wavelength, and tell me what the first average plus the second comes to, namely 34.5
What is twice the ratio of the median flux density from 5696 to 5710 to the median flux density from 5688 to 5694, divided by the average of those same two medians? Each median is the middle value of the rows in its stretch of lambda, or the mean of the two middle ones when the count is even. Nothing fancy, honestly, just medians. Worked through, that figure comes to 0.112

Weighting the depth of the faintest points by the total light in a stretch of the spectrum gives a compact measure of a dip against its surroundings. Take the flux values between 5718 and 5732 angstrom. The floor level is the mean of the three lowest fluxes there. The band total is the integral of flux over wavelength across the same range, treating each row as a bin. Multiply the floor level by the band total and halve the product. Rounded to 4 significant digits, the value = 2151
